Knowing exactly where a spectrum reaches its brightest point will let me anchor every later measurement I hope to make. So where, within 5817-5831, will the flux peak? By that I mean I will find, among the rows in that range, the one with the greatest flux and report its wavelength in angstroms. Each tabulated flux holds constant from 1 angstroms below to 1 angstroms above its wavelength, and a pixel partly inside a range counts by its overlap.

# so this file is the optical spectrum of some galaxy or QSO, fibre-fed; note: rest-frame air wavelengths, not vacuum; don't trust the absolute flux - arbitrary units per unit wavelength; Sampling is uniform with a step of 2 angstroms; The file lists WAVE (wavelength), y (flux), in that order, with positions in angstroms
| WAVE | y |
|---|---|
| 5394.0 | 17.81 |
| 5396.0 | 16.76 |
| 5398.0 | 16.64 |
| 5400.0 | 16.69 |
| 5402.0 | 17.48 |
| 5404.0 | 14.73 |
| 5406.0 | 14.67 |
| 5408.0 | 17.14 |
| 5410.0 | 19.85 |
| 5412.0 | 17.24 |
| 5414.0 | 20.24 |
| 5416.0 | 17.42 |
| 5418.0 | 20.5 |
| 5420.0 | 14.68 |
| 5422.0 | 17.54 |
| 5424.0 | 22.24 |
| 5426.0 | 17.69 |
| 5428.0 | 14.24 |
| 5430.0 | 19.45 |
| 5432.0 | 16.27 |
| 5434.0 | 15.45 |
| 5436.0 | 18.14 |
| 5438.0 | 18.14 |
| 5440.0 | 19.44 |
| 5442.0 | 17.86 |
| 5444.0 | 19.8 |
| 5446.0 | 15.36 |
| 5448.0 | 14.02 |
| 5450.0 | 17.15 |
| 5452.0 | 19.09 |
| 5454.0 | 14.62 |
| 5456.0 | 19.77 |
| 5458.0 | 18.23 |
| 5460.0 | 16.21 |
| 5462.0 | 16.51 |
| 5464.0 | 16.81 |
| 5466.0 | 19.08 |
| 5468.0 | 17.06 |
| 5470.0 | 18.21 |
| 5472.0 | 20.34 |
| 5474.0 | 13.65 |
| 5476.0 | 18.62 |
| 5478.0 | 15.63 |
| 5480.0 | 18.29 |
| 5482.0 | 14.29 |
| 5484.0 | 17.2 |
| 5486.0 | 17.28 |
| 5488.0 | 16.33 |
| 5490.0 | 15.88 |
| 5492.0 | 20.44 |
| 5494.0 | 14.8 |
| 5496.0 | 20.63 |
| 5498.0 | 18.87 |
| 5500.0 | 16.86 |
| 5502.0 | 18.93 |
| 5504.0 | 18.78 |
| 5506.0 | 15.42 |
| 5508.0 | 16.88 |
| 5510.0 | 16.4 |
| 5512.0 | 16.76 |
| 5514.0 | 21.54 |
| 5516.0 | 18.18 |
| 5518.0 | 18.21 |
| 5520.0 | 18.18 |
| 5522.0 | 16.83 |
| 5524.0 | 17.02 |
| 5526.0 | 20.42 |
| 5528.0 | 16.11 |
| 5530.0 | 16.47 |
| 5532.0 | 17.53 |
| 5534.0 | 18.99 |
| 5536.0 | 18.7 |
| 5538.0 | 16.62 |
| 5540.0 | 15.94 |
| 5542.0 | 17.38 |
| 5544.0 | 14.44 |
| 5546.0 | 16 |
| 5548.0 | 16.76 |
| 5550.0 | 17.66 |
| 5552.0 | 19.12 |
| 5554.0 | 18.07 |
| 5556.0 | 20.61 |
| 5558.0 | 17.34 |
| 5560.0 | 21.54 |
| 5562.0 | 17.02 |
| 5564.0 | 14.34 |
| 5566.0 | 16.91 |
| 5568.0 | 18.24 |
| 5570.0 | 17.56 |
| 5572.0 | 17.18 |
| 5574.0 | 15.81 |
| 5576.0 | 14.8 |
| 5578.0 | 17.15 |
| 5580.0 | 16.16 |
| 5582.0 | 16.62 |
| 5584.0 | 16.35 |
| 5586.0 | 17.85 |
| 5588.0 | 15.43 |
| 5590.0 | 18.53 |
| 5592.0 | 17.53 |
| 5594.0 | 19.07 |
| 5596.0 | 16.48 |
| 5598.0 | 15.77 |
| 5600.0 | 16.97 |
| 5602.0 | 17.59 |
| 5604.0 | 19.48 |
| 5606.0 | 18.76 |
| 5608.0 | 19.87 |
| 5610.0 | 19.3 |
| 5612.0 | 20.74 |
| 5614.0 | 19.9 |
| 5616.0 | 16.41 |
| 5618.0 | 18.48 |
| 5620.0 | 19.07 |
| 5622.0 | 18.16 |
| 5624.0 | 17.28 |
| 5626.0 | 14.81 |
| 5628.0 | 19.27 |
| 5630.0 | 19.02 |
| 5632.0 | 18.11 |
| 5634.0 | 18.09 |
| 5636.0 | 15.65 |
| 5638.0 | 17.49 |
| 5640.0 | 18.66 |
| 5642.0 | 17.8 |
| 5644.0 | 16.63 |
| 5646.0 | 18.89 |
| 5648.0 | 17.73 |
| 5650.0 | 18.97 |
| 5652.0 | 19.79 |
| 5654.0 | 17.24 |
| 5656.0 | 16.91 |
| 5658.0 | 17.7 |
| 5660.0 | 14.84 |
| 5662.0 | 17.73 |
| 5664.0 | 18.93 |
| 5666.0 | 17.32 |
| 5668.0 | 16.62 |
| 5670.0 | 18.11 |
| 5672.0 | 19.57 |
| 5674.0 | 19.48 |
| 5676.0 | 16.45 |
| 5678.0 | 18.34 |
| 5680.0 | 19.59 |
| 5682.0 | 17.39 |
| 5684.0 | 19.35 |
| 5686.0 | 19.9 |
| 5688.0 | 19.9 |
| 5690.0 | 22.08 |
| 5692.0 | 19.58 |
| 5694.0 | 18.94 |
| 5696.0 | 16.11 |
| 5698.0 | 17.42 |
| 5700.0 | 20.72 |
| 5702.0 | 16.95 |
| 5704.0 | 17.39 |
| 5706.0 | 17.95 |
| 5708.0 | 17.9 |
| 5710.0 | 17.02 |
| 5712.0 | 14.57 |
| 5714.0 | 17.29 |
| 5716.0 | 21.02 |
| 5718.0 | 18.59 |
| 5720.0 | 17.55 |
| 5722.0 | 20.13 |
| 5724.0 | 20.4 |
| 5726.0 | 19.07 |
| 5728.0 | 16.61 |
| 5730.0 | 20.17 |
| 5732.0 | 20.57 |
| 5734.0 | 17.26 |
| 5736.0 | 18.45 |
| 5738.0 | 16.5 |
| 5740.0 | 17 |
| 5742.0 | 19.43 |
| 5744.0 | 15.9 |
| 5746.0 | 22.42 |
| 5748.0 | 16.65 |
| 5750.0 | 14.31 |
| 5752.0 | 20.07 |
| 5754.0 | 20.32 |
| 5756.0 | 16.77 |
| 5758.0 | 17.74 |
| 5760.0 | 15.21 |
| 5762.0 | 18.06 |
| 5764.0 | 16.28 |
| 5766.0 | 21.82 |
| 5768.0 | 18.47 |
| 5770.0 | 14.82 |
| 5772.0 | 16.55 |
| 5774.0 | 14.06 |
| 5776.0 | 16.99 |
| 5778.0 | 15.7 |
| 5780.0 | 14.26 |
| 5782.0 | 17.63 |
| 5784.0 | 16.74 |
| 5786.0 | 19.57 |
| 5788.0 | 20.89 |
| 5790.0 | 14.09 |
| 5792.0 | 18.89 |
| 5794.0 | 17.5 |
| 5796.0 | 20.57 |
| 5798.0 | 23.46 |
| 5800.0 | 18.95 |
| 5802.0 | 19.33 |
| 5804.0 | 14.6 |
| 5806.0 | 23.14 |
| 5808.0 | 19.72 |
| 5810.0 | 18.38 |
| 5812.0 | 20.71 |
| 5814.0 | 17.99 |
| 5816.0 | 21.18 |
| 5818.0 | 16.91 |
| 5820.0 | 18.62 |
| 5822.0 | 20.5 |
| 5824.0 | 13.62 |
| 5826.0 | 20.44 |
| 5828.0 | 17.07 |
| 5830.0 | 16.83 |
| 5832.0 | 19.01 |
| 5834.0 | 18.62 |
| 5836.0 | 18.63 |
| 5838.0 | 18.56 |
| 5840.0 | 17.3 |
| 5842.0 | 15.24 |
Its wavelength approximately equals 5822.0 angstroms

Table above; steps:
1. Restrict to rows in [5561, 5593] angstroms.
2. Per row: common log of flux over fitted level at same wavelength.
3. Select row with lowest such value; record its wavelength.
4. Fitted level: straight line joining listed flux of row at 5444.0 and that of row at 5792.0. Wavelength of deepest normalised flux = 5564.0 angstroms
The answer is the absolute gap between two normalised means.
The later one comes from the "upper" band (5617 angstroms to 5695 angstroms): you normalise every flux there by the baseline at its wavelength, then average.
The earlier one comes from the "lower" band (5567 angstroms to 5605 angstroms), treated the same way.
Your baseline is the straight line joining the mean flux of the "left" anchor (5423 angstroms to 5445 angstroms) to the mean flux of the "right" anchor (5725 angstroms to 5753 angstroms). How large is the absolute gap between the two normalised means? 0.060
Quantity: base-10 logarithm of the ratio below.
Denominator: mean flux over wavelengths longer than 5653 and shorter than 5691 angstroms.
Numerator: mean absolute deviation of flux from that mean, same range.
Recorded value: -1.14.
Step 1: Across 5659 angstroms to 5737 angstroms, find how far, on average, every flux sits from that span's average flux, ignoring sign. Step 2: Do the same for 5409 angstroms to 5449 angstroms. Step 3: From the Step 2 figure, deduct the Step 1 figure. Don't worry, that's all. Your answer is 0.4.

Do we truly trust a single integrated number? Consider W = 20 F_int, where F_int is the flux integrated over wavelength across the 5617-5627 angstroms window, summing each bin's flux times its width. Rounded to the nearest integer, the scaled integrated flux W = 3512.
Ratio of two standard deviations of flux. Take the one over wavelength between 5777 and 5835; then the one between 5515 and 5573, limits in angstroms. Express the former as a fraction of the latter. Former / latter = 1.6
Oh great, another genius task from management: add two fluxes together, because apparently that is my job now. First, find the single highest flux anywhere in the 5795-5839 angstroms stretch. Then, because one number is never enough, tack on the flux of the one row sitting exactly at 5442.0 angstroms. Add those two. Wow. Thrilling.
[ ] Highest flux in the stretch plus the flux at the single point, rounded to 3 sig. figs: 41.3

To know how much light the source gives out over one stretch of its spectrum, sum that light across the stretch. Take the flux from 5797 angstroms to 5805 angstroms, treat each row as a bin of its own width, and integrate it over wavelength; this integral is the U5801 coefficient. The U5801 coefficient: 153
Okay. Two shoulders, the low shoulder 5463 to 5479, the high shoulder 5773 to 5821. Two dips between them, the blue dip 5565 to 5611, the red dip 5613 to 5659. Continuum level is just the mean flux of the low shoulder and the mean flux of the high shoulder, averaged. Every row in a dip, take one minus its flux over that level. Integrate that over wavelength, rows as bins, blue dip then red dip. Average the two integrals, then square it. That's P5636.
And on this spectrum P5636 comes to 0.37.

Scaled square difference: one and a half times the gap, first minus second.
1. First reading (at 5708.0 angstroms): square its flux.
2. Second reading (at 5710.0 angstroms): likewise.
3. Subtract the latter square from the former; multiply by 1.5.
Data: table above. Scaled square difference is 46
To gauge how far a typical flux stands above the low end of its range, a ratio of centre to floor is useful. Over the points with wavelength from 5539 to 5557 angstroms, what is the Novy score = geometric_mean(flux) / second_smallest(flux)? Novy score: 1.08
